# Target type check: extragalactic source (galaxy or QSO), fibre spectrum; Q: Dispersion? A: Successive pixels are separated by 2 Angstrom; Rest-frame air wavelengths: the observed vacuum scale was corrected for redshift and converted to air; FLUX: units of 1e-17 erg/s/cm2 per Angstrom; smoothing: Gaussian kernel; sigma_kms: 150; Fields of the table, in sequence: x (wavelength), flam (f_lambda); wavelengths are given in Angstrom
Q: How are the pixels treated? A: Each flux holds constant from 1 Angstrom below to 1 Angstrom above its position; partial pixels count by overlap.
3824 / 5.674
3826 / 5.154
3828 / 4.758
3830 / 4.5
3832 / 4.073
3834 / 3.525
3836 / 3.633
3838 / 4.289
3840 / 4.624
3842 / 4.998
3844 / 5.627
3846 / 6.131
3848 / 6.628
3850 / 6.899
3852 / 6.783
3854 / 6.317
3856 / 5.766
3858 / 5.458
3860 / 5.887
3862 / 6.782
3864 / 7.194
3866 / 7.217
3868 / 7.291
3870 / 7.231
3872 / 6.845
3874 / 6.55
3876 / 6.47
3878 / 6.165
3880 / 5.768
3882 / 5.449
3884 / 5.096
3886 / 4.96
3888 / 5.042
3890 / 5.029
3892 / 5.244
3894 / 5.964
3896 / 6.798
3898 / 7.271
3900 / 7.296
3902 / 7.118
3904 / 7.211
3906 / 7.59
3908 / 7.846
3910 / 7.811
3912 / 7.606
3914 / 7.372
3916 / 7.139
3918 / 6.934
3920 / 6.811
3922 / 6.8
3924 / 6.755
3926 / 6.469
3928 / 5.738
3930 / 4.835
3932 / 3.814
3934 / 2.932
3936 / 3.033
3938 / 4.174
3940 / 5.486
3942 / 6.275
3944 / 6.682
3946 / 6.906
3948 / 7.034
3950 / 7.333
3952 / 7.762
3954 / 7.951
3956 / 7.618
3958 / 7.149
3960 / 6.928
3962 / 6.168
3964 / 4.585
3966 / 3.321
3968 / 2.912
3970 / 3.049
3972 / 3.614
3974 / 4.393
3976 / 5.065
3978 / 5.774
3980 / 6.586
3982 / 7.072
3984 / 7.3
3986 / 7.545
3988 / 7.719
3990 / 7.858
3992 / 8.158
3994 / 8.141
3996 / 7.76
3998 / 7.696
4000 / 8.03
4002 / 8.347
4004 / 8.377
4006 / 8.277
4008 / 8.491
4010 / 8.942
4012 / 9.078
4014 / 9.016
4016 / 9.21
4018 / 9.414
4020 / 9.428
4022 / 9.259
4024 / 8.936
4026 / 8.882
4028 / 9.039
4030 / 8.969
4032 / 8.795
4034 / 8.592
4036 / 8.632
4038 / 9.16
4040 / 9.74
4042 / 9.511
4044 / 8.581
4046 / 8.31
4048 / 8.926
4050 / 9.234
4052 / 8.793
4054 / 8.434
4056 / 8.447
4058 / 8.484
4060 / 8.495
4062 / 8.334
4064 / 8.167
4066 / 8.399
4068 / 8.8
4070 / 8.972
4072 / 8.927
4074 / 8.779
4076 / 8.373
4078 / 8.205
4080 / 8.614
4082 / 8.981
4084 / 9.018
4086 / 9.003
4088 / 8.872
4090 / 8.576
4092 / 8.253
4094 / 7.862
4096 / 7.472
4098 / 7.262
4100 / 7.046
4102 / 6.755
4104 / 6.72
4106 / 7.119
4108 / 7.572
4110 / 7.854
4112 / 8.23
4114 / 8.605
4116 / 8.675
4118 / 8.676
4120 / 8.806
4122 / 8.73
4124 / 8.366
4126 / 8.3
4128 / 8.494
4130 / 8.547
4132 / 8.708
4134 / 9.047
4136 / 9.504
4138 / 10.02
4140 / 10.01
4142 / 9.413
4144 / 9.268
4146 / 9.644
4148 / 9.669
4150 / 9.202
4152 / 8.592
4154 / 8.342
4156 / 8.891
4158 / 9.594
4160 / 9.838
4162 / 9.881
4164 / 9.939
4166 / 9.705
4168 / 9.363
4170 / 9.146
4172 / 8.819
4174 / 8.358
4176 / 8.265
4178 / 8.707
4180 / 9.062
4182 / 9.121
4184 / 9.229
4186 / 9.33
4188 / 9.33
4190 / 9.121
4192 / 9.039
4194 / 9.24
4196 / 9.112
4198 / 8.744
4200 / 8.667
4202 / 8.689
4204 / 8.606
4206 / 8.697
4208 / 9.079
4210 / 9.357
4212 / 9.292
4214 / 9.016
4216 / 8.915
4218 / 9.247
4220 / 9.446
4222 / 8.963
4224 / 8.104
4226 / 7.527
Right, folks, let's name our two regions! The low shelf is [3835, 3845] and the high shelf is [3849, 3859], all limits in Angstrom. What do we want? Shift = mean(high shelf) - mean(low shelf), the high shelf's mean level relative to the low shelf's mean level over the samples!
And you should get 1.6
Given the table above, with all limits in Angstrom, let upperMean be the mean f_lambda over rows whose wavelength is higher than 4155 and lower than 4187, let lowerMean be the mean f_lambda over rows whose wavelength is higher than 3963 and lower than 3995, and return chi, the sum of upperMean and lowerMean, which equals 15.0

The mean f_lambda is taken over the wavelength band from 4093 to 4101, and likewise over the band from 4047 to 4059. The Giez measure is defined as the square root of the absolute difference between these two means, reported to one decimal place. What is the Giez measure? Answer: 1.1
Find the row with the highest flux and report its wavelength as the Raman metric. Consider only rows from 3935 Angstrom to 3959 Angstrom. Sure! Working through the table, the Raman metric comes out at 3954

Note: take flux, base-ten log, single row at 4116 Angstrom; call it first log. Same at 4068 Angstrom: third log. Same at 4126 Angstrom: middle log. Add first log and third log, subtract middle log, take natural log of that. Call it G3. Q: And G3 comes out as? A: 0.0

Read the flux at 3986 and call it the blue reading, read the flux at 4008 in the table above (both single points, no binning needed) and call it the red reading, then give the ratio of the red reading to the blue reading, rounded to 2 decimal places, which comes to 1.13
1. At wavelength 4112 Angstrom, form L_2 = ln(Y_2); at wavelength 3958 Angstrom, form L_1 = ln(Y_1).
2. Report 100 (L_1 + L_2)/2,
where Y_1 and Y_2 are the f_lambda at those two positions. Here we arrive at 204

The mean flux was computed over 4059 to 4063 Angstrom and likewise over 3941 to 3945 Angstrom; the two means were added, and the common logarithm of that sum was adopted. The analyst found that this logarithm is 1.17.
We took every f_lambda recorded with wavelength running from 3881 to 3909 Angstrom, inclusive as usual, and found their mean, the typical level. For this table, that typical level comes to 6.3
